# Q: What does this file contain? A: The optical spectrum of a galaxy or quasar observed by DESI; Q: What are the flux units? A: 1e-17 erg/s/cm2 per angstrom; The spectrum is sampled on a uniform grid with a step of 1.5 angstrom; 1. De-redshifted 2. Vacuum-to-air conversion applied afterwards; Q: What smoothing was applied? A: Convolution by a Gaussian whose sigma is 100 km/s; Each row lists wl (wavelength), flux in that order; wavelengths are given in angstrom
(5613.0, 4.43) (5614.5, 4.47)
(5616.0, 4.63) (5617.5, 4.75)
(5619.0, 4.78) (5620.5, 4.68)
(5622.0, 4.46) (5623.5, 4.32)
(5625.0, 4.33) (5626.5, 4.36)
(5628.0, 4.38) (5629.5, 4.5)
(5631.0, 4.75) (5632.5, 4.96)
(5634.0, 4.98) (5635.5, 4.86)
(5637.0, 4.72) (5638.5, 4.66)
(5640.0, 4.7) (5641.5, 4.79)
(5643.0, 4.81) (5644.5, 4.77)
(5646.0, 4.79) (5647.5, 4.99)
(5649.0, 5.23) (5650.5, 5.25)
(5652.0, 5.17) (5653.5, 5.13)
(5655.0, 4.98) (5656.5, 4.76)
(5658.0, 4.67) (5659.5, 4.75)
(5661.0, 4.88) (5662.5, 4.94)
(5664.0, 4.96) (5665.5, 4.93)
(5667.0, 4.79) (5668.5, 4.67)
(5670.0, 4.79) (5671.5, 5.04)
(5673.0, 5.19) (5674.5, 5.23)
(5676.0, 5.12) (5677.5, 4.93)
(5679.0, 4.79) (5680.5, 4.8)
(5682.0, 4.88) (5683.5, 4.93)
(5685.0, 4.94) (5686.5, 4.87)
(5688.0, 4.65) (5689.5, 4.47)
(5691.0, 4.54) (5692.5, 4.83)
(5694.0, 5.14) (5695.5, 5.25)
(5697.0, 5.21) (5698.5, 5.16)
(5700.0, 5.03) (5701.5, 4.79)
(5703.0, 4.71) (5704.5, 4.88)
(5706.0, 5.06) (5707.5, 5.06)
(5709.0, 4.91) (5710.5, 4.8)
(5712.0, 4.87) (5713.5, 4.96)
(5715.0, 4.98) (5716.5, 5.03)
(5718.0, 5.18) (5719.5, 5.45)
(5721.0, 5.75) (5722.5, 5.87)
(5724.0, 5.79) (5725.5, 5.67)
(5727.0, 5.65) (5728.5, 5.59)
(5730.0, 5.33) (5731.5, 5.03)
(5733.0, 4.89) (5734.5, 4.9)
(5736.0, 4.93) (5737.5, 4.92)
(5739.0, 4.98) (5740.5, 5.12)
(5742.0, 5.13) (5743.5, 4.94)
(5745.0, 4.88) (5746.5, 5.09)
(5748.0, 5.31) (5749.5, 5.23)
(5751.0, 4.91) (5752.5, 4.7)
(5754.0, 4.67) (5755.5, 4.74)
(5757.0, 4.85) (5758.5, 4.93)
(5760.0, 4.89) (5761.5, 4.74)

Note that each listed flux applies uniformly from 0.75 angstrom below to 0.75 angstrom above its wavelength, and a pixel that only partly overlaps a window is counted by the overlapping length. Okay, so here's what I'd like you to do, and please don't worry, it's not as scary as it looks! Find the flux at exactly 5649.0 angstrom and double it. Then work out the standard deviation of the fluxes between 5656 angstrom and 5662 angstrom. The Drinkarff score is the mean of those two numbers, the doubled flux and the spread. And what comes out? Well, 5.27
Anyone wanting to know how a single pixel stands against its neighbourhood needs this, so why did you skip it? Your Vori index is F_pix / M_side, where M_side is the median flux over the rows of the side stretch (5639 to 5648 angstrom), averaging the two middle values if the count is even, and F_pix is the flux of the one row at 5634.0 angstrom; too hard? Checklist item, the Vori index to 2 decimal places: 1.04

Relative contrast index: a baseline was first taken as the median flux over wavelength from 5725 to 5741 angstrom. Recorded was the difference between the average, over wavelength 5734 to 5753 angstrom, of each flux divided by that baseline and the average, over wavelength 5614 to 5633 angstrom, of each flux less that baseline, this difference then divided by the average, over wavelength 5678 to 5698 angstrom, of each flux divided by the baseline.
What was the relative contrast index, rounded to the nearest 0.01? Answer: 1.51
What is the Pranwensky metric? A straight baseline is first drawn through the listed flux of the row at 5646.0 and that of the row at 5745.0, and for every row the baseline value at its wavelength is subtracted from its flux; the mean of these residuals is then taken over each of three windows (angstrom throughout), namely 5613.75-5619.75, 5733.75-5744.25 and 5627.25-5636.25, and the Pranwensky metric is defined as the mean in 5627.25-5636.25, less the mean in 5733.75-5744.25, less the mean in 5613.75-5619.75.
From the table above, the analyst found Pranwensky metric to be 0.0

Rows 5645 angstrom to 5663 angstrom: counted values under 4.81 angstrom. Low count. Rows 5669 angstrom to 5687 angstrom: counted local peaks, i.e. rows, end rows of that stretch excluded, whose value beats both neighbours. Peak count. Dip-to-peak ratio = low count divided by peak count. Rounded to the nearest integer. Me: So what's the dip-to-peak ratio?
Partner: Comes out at 2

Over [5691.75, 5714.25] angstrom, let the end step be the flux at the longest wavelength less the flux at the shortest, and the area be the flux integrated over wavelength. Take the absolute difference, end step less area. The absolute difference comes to 112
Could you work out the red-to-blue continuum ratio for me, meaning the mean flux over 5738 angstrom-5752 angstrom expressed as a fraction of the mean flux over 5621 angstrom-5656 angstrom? 1.06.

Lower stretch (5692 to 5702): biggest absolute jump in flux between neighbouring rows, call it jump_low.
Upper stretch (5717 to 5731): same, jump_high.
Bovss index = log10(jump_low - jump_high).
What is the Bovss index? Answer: -2.0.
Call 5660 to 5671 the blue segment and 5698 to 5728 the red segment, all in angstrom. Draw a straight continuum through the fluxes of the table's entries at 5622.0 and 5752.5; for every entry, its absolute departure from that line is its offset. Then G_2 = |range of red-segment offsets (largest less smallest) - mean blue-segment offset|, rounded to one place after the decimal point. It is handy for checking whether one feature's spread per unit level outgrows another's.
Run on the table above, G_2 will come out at 0.8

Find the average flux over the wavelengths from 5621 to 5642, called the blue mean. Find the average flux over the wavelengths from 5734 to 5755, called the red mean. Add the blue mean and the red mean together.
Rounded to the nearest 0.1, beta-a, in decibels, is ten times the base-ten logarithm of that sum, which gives 9.8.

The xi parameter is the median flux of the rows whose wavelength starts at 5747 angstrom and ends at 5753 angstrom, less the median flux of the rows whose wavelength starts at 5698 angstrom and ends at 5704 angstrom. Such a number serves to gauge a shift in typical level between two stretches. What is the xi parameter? 0.16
